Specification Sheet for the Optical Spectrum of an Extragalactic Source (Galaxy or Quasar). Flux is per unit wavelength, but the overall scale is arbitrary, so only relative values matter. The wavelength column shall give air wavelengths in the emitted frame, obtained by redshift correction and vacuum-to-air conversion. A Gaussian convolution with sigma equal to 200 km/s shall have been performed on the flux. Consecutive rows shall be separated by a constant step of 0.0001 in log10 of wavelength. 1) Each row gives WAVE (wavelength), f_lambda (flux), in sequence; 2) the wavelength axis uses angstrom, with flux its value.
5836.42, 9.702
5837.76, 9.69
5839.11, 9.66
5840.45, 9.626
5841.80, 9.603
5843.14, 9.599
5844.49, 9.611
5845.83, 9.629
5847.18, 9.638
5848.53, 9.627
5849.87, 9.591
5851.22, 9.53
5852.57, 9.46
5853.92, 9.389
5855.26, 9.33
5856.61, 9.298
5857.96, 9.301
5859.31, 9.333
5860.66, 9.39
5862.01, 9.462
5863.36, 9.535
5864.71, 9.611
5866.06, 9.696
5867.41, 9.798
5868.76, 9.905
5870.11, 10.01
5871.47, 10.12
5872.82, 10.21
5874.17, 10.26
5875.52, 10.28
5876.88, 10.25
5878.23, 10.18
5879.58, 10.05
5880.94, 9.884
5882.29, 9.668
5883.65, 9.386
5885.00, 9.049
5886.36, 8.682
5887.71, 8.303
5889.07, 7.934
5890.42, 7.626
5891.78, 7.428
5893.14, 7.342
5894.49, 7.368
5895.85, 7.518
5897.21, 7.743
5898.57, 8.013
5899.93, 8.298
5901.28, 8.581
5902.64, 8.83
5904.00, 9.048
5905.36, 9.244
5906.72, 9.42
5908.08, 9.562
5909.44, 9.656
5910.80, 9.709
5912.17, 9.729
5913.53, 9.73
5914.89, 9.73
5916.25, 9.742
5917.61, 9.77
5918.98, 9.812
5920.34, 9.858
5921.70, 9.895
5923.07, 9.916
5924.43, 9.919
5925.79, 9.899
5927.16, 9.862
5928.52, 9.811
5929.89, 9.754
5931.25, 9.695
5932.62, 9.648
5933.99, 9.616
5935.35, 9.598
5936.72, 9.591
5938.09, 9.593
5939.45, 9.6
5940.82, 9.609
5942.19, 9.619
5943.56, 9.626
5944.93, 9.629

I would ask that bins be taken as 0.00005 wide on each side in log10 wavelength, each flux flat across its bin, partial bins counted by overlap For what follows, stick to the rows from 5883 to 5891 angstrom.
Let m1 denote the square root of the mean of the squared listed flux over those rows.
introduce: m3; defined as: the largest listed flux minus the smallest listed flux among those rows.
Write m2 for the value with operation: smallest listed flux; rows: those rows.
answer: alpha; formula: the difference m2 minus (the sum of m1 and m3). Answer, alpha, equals -2.7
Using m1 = 8.5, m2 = 7.626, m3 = 1.76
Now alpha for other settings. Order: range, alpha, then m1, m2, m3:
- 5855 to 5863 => -0.2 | 9.4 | 9.298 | 0.16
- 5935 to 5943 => 0.0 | 9.6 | 9.591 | 0.03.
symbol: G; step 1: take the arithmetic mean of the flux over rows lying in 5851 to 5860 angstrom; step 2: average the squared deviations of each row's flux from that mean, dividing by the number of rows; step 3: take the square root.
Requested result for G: 0.08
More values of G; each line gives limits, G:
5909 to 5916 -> 0.03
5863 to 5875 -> 0.25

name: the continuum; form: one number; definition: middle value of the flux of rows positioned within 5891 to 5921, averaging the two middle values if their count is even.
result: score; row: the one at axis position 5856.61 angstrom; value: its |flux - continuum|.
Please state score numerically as 0.03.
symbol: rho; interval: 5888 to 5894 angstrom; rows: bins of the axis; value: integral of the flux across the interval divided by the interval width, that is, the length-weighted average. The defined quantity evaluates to 7.63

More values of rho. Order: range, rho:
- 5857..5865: 9.42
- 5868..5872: 9.99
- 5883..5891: 8.51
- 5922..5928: 9.90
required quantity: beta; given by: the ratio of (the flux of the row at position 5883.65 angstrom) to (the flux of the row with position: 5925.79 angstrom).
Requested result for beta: 0.95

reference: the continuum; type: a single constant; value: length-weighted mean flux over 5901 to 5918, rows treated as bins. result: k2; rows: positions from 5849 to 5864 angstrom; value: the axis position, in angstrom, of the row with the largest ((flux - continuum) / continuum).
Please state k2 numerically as 5849.87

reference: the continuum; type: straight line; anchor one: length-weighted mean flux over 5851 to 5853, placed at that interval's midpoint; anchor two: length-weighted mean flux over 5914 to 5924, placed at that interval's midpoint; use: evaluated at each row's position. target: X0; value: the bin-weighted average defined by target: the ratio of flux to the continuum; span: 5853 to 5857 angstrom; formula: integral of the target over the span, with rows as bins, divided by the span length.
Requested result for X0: 0.986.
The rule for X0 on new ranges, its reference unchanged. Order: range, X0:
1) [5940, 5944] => 0.966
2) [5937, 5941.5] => 0.968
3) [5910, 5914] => 0.992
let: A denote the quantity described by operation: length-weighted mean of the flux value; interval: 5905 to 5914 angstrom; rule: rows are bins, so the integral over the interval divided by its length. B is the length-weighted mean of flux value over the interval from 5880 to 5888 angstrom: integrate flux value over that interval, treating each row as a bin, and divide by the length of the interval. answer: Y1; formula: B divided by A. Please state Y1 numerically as 0.96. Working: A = 9.58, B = 9.23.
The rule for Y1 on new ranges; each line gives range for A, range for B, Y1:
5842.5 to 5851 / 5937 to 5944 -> 1.00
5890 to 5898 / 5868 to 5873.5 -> 1.34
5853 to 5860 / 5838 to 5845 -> 1.03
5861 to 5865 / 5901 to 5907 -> 0.95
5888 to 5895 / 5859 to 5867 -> 1.25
